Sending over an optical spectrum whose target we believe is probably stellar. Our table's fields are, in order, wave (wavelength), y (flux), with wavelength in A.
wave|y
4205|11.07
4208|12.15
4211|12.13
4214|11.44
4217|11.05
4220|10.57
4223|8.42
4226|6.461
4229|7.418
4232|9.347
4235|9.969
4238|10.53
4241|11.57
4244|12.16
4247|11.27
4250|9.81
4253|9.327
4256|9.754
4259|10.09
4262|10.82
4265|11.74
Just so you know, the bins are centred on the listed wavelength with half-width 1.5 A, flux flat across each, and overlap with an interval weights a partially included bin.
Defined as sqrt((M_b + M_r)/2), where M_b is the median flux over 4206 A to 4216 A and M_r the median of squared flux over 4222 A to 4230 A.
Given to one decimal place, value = 5.8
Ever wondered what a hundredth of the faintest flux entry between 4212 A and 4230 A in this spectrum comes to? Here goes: 0.065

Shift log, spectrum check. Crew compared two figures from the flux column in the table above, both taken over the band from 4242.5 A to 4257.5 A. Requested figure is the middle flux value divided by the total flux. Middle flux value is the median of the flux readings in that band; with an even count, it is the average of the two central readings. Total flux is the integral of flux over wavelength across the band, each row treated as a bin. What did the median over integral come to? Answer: 0.062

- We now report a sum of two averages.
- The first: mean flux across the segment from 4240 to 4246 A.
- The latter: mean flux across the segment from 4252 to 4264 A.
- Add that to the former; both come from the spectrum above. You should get 21.9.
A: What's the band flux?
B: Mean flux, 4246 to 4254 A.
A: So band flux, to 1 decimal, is 10.1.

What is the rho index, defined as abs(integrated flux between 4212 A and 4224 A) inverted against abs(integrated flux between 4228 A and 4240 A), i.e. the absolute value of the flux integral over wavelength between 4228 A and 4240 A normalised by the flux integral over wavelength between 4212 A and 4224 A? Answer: 0.90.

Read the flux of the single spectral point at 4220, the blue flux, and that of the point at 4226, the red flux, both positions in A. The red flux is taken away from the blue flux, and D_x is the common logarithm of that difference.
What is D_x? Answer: 0.6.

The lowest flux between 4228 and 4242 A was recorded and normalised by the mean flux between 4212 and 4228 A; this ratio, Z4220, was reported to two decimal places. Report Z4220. 0.77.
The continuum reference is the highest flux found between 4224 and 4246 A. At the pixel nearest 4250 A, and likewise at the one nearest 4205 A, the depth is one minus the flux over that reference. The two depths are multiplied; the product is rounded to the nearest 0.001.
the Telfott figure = 0.017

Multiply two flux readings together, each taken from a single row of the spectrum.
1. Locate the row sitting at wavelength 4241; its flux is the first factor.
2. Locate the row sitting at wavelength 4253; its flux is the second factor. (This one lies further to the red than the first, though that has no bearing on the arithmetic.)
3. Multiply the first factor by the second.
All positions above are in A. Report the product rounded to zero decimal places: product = 108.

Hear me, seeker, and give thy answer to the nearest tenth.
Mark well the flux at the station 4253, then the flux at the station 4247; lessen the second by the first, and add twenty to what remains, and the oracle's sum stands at 21.9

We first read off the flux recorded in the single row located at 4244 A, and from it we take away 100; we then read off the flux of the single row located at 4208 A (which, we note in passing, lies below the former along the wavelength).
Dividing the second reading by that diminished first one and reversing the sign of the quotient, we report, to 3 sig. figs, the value 0.138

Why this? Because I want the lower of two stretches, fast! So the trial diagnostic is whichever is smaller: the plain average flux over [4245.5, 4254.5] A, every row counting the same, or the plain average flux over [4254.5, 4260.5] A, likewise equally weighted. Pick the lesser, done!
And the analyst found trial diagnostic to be 9.9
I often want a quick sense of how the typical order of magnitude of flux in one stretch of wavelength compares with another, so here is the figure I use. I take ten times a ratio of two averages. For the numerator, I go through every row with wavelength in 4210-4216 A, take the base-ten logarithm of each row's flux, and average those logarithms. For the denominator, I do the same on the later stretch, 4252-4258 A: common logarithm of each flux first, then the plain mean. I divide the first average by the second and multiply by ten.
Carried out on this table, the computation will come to 10.9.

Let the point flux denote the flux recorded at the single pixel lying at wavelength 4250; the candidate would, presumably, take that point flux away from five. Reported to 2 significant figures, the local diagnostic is -4.8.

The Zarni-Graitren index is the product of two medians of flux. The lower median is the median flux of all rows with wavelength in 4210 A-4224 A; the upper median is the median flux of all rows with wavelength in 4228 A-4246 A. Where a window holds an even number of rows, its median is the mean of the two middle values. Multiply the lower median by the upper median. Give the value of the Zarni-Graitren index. 113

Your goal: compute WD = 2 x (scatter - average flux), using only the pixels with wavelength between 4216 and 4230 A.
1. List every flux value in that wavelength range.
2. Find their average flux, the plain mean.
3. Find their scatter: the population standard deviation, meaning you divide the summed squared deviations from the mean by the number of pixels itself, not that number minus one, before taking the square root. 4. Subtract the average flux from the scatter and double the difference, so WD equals -14.0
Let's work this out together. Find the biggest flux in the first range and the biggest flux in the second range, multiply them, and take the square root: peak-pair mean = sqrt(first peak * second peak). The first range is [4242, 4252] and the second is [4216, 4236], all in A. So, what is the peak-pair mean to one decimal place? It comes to 11.6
